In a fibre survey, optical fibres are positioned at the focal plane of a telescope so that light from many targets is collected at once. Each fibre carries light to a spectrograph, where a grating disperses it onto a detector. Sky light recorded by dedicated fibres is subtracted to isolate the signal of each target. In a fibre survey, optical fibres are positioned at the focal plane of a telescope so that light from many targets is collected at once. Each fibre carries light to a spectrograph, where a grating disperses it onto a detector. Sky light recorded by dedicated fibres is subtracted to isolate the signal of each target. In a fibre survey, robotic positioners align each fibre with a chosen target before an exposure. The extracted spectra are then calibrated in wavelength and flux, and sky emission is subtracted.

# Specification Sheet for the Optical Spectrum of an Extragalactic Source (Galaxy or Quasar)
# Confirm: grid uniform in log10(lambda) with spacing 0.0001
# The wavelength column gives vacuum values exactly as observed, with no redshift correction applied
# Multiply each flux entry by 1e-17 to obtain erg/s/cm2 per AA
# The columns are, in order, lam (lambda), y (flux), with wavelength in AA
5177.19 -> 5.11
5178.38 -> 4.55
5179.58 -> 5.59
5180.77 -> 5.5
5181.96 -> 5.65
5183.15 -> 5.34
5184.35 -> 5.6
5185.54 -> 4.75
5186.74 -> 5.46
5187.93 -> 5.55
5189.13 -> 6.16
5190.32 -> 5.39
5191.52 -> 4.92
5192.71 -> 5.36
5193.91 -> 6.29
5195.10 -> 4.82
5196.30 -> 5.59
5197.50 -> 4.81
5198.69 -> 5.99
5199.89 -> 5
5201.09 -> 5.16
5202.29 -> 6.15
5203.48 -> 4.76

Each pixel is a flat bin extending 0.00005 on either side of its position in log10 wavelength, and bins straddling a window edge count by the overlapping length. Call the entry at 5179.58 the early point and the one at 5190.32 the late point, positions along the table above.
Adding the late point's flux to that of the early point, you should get 11.0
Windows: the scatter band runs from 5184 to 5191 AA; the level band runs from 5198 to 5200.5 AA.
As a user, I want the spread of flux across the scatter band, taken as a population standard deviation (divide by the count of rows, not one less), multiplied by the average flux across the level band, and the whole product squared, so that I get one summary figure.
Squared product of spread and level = 5.1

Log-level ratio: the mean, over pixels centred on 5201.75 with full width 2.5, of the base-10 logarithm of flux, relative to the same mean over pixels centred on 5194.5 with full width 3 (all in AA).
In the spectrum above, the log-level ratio 1.013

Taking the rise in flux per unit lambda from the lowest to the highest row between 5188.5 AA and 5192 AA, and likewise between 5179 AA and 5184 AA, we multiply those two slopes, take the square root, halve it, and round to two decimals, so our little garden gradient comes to 0.10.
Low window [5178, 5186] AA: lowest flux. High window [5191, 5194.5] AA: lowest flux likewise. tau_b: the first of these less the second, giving -0.37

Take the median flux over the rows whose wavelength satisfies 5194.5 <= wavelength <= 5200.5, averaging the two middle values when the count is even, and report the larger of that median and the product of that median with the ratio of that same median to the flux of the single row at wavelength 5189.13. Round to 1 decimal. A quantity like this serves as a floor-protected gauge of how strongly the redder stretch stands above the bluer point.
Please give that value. 5.0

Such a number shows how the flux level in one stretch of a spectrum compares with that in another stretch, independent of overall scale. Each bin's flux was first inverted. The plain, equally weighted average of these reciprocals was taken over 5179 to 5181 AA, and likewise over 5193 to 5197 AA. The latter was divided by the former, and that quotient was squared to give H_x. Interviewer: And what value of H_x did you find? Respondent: 1.02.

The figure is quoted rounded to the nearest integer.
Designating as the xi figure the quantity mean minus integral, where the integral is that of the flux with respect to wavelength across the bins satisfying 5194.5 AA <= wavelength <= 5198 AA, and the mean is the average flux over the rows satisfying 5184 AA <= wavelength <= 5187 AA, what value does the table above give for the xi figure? -13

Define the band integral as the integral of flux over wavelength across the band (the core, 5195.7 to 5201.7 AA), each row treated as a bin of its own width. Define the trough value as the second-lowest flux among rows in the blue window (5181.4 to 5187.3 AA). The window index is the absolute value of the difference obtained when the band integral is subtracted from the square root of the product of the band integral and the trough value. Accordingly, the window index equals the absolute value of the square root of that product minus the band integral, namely 18.8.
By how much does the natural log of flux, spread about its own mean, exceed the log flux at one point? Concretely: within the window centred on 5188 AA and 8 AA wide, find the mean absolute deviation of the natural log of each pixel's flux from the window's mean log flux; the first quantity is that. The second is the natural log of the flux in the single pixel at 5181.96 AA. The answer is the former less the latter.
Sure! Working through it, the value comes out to -1.67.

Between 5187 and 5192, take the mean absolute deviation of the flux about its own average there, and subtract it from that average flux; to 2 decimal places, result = 5.16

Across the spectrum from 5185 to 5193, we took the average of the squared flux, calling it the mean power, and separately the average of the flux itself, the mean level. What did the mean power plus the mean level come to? 34.4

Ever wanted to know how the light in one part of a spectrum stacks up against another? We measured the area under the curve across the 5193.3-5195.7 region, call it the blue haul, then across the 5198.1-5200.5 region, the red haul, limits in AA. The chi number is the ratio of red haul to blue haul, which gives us 0.99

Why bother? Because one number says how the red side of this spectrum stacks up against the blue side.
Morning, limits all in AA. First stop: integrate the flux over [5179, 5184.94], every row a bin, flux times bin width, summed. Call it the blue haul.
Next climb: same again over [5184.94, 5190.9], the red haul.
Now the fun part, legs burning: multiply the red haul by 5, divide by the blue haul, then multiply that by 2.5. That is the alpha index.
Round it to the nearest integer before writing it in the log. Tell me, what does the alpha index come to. 12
